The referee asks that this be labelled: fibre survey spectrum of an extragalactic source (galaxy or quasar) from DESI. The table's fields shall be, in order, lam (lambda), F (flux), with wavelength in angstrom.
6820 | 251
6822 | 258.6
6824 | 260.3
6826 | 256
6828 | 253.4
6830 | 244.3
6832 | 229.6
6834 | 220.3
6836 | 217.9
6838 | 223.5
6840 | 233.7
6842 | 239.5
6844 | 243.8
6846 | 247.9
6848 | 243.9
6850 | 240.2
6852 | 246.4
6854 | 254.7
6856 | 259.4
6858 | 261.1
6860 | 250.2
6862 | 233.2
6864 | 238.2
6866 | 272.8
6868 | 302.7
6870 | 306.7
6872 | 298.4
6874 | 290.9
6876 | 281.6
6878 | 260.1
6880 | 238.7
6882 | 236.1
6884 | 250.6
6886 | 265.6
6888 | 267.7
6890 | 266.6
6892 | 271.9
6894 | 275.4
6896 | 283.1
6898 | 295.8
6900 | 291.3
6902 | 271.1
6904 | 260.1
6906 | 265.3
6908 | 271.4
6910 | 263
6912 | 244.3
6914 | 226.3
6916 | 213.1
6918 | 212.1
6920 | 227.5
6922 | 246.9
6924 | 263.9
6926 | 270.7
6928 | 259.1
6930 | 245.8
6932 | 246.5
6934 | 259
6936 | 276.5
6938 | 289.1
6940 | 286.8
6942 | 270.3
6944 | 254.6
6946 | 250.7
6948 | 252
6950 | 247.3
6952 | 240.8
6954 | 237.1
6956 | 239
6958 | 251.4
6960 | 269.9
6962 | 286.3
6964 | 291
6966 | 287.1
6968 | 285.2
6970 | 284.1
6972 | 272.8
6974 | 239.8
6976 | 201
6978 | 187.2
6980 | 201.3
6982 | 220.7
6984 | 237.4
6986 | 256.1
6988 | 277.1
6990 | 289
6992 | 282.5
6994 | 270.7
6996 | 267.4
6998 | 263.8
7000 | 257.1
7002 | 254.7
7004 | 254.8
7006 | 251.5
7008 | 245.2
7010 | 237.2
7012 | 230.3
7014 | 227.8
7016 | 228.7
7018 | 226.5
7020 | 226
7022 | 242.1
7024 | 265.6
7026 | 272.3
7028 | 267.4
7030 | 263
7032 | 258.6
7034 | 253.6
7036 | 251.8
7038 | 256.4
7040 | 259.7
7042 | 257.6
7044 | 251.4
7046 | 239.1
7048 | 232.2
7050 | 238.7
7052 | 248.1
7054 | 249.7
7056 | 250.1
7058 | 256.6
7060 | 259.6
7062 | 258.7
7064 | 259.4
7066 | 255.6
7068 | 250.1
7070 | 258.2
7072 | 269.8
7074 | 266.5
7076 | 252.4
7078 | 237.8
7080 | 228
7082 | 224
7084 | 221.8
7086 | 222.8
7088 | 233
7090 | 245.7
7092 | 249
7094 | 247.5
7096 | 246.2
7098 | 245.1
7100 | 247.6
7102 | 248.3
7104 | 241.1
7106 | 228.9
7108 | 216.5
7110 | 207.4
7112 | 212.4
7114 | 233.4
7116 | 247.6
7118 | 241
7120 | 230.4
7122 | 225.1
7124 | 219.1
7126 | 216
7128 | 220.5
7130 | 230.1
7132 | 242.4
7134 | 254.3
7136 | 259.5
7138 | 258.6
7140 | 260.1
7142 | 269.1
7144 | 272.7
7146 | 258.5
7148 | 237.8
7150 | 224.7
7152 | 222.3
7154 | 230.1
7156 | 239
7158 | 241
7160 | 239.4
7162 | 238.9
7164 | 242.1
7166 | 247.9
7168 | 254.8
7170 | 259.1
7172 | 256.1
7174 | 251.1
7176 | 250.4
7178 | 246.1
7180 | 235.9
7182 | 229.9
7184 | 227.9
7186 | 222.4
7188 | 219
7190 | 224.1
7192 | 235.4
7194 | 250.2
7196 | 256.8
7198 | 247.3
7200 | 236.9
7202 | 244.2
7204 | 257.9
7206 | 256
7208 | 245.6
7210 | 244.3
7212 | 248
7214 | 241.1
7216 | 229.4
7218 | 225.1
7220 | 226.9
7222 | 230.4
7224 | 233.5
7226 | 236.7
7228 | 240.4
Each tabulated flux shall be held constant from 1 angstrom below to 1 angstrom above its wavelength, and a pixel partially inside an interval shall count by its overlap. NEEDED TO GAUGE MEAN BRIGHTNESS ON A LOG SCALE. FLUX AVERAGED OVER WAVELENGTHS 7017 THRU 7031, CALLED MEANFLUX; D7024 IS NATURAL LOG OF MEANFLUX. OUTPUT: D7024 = 5.53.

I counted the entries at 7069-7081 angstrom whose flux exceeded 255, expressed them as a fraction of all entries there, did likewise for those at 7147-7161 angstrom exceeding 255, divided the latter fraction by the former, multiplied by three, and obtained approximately 0.0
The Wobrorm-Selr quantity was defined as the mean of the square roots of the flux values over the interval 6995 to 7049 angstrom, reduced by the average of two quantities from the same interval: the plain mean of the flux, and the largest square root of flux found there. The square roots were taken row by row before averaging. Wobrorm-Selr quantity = -117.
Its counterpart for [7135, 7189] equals -115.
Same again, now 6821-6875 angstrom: -119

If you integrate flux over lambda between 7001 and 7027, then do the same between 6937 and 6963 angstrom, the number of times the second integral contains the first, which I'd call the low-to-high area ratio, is 1.07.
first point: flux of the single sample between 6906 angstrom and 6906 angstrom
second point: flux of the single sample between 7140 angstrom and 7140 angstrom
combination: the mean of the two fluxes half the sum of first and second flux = 263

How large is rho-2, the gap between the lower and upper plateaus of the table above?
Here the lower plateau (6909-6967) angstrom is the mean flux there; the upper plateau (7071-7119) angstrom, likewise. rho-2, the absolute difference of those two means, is 17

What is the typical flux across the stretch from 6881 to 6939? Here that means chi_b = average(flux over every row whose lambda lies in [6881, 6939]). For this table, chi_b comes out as 259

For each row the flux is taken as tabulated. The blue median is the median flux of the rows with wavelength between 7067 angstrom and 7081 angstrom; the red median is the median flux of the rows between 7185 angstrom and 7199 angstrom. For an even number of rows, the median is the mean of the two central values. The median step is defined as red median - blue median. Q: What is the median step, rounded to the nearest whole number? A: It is -17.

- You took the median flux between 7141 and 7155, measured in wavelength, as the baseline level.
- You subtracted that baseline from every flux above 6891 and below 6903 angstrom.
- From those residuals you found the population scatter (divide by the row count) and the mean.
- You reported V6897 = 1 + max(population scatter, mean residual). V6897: 44.6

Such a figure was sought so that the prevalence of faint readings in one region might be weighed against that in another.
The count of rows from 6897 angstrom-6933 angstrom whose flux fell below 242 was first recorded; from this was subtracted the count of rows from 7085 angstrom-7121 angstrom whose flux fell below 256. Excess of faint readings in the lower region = -14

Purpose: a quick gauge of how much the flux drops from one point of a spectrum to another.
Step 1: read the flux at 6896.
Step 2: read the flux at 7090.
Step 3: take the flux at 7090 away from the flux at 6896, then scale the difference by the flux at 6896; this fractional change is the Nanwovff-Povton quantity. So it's 0.13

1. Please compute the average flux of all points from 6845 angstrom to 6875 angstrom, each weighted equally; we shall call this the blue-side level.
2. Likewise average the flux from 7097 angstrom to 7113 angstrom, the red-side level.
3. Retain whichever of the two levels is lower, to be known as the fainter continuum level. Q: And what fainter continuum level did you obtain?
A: 231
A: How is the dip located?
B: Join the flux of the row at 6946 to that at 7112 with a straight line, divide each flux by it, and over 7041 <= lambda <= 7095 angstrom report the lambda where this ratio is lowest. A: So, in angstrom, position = 7084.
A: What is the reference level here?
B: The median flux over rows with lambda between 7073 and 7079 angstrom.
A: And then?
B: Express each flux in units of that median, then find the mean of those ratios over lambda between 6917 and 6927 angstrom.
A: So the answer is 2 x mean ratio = 1.94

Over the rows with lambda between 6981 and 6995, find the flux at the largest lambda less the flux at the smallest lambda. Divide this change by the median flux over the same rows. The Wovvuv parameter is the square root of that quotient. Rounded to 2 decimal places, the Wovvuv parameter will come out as 0.43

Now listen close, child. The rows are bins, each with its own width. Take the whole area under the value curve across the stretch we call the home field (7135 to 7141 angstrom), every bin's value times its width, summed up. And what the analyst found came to 1556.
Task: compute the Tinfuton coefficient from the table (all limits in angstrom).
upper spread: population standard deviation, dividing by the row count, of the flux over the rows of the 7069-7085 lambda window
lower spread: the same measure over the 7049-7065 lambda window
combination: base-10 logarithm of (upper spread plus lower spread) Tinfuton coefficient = 1.40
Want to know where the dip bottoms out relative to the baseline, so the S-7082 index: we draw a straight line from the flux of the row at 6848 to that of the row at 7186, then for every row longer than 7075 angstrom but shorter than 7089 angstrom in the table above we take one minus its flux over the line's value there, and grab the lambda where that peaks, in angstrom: 7084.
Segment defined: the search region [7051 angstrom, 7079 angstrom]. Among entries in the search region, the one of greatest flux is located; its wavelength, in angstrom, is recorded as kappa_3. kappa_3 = 7072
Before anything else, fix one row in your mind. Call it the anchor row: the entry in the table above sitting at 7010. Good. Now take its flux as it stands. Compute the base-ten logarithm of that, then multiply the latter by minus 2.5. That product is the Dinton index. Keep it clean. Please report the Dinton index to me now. -5.94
